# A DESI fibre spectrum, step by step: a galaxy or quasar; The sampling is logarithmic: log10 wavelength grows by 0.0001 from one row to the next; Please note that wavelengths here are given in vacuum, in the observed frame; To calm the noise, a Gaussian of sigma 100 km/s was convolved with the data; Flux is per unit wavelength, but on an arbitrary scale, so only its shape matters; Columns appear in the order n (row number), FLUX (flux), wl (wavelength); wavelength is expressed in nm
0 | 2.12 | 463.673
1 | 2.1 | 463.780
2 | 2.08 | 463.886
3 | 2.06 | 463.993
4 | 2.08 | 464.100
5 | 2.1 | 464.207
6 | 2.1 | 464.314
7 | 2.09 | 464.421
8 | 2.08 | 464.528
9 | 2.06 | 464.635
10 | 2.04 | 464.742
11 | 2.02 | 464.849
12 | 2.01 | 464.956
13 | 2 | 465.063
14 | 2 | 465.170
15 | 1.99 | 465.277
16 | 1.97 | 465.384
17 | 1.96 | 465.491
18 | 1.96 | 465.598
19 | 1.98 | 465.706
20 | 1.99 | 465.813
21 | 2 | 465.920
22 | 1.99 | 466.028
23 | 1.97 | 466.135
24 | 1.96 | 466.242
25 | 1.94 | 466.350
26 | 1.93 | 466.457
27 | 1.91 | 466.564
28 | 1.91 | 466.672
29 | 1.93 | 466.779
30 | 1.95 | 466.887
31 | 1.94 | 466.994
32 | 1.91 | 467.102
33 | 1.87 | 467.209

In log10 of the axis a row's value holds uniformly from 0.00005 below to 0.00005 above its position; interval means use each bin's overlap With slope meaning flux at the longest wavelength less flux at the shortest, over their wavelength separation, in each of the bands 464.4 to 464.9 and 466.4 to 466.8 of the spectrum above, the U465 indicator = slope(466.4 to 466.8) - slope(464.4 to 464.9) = 0.16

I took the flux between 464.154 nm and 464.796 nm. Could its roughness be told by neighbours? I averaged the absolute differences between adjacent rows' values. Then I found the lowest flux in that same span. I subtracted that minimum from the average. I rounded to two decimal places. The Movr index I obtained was -2.03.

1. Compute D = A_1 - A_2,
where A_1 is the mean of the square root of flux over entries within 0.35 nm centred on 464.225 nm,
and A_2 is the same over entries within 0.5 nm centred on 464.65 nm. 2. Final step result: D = 0.012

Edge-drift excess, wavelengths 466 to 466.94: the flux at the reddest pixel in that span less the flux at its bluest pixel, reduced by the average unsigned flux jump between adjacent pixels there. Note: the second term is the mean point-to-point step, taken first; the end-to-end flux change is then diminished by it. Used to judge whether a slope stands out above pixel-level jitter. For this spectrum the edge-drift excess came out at -0.055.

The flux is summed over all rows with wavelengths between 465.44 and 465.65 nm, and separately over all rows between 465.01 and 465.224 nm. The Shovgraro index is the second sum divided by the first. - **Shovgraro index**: 1.020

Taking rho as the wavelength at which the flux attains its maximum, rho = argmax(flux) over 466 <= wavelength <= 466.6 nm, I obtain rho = 466.028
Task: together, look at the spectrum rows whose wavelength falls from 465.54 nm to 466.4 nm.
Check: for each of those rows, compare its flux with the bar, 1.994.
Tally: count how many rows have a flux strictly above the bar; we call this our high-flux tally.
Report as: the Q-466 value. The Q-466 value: 1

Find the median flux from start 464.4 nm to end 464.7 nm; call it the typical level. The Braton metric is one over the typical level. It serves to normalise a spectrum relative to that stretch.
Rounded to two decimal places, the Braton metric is 0.48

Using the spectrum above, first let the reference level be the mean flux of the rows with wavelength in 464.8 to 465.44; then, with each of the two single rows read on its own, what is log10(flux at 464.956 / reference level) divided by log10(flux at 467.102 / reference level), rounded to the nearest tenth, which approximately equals -0.1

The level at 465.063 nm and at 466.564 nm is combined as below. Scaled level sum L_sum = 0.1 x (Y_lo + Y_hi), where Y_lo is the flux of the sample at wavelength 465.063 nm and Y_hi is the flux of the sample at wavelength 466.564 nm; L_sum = 0.391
